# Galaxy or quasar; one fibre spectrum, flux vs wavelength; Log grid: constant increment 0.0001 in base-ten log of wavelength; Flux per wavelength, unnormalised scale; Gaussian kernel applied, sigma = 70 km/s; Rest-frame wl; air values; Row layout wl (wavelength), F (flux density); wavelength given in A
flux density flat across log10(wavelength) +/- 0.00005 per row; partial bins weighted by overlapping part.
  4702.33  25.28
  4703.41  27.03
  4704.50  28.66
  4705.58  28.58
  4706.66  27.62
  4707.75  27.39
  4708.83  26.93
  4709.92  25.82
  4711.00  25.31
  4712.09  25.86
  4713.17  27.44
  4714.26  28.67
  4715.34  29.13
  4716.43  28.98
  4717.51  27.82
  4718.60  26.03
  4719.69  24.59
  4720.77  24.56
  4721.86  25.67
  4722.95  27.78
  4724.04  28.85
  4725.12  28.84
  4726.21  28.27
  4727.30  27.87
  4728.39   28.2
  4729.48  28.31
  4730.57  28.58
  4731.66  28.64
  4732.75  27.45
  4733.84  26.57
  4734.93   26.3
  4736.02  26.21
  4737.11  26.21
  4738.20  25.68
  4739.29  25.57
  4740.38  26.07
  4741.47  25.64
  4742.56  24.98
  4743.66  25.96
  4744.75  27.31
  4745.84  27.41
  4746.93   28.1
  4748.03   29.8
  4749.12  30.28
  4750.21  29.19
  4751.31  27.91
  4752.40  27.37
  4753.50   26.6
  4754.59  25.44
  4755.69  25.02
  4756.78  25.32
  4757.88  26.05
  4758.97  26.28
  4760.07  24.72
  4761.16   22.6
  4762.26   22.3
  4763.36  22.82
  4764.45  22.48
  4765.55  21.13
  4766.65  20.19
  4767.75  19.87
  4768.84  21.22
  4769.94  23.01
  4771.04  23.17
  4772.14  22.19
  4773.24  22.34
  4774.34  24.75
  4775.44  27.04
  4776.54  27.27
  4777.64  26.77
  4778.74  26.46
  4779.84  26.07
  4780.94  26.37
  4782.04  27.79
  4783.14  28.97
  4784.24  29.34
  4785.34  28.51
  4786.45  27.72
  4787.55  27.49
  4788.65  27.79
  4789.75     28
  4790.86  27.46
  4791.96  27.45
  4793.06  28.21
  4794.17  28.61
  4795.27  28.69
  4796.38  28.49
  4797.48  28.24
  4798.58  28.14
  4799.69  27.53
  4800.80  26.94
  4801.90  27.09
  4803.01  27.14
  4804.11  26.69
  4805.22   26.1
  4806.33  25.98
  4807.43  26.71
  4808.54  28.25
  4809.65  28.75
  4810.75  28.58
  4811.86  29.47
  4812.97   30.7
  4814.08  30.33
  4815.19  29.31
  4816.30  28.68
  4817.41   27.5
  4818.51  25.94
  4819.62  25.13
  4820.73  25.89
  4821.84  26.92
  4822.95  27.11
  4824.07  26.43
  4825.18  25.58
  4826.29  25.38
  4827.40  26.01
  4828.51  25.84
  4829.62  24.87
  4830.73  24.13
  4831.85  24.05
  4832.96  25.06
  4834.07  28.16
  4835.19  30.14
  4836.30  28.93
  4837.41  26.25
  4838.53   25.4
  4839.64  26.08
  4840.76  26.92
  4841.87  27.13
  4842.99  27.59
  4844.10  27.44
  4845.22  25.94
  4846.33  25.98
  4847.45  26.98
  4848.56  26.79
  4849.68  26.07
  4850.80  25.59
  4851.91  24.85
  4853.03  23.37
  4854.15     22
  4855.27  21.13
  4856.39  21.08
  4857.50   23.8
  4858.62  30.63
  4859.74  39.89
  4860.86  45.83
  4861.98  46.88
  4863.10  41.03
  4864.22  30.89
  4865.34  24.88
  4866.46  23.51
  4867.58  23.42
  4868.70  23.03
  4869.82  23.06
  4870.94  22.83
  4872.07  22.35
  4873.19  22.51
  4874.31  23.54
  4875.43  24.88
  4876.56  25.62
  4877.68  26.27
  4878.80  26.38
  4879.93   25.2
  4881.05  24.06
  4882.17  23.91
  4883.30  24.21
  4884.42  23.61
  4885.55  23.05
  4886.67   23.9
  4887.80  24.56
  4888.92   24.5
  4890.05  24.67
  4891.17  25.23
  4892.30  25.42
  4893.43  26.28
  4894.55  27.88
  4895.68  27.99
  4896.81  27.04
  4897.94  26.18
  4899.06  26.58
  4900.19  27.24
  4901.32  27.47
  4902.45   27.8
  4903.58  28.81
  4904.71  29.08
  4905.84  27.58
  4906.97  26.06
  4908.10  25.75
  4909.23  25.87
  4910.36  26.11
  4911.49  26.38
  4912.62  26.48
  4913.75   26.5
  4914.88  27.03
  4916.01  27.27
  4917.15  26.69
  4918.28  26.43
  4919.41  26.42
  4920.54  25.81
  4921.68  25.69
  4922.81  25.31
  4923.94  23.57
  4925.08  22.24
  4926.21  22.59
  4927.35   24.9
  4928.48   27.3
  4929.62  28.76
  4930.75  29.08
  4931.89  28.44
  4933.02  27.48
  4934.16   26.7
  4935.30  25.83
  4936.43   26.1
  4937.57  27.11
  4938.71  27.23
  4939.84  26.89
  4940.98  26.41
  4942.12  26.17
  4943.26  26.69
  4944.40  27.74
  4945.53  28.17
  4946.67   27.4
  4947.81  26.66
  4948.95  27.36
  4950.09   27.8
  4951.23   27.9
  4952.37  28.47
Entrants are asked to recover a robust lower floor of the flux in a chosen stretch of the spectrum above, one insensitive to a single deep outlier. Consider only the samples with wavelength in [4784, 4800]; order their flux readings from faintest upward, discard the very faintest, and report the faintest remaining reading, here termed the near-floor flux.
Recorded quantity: 27.46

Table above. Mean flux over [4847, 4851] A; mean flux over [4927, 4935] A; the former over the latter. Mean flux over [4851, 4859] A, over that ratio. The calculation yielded 25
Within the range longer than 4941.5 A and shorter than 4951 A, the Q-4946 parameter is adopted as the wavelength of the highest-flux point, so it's 4945.53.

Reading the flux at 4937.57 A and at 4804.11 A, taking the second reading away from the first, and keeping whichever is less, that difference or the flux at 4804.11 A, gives 0.4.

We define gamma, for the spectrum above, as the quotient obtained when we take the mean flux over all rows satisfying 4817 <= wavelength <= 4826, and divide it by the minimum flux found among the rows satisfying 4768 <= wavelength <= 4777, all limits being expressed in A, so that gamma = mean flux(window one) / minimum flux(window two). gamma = 1.24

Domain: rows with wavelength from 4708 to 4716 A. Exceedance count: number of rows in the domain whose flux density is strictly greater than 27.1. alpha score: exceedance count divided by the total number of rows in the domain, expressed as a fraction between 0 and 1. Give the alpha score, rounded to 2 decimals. 0.43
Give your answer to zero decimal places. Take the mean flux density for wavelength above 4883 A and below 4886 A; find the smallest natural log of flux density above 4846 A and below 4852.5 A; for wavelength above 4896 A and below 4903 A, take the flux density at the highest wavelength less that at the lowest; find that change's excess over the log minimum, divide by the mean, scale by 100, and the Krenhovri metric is -10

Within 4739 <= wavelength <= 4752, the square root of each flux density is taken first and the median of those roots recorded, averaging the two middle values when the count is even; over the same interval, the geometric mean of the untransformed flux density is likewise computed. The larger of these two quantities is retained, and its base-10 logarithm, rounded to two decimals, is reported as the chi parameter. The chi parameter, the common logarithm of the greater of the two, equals 1.44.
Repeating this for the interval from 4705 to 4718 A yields 1.44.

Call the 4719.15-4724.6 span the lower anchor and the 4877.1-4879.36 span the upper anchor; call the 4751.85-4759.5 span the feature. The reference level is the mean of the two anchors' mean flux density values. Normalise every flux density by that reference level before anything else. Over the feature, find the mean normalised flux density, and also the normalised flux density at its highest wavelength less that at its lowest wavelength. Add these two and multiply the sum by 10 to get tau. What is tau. 9.5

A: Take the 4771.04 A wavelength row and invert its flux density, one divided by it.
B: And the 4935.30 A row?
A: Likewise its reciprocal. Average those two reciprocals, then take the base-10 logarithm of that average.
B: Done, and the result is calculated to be -1.39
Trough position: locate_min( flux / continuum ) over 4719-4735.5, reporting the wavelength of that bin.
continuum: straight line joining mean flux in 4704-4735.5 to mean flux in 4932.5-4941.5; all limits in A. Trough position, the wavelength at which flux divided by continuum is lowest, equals 4720.77 A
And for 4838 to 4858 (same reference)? 4856.39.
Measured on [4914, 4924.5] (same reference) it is 4923.94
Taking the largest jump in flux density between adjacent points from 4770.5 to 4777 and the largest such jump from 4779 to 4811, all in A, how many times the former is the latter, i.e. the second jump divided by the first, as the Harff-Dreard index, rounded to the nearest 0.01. 0.64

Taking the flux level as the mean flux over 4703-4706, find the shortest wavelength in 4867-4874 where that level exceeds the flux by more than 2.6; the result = 4867.58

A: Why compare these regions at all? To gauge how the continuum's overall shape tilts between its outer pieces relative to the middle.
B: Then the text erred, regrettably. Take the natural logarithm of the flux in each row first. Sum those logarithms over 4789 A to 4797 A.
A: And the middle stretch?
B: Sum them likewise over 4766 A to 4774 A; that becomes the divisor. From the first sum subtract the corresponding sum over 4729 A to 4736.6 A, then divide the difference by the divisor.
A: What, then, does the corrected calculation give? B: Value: 0.008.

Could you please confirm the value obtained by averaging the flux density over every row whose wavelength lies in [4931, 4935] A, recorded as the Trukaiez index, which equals 28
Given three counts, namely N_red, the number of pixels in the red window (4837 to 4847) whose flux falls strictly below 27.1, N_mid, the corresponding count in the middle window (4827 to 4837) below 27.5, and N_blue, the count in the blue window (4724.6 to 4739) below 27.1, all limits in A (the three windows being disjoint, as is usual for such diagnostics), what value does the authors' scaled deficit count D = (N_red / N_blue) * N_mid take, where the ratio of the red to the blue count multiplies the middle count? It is 7.2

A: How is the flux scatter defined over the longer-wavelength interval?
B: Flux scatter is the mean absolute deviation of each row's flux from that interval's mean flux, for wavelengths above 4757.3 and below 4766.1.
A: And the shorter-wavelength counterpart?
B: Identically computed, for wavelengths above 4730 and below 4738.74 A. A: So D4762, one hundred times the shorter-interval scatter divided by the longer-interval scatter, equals 59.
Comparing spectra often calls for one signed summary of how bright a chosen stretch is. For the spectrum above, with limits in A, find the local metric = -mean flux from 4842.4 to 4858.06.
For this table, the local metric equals -24.9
